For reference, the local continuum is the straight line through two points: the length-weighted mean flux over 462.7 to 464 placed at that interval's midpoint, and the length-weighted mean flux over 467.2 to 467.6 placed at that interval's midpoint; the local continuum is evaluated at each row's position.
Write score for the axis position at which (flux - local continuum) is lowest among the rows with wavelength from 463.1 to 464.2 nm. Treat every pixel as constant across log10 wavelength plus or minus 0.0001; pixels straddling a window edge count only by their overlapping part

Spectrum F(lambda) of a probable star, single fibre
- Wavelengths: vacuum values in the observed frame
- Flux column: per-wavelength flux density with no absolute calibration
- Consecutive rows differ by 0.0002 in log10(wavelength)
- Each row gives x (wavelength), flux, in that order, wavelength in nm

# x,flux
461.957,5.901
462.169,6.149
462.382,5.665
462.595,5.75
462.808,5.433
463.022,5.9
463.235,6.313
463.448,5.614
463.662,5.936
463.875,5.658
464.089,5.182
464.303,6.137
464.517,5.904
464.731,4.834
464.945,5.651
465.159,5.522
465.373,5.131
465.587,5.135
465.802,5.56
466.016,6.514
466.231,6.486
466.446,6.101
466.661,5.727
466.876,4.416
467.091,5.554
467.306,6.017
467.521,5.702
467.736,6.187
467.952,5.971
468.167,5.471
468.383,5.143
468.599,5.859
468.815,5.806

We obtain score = 464.089 nm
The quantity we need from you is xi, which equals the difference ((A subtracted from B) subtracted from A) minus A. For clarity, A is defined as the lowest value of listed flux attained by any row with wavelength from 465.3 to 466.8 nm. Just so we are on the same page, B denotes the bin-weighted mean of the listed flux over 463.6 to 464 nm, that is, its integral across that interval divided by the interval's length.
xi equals -0.63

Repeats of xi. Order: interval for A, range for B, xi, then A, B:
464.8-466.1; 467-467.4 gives -0.66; 5.131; 5.79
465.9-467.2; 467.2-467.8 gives -1.54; 4.416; 5.96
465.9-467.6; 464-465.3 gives -1.12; 4.416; 5.53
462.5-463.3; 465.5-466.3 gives -0.48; 5.433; 5.91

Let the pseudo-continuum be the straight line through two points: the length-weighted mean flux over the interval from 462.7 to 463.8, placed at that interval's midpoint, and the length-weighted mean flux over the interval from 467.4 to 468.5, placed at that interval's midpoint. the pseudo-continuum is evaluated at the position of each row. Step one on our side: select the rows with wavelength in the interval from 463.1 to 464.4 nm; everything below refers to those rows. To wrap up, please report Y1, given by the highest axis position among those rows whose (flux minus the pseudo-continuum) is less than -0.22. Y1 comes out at 464.089 nm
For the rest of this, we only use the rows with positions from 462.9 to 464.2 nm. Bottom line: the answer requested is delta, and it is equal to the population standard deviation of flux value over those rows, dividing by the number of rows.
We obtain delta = 0.35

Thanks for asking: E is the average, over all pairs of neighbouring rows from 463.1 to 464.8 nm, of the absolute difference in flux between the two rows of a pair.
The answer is 0.58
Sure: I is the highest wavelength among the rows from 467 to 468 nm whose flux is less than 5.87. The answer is 467.521 nm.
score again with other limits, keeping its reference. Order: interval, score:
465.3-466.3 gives 465.373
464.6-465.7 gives 464.731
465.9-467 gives 466.876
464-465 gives 464.731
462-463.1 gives 462.808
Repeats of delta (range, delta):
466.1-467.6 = 0.60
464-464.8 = 0.53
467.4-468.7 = 0.34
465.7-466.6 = 0.39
